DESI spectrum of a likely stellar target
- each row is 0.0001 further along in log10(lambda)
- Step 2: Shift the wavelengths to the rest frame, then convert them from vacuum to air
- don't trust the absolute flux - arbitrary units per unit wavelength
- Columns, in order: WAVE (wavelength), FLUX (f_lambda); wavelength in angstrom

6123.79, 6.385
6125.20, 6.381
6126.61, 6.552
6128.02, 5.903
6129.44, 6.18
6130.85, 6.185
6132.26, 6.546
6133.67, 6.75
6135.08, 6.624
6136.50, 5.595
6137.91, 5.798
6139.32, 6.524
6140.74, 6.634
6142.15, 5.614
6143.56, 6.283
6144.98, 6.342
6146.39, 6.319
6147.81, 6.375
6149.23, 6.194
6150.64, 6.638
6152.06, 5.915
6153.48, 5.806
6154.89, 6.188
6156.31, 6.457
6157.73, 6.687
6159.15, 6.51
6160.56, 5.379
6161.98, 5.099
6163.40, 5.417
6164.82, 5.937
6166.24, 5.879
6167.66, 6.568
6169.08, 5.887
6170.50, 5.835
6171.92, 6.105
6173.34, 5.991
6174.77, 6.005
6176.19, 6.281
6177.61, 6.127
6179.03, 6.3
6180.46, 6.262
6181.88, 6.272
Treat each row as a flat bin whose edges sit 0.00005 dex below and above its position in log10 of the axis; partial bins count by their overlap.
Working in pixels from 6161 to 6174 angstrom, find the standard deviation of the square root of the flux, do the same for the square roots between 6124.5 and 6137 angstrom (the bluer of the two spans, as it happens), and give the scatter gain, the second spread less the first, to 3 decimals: -0.010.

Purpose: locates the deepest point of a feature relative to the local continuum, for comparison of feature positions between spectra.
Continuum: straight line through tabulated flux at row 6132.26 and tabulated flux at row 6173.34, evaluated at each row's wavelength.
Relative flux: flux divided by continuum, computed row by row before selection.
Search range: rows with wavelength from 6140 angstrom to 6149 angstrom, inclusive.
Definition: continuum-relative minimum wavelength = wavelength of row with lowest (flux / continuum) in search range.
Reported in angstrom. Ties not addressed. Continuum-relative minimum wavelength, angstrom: 6142.15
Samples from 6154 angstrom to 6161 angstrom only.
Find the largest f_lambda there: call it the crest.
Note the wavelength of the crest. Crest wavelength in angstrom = 6157.73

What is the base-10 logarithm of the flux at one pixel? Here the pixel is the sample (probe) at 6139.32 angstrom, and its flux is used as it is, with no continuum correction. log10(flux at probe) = 0.815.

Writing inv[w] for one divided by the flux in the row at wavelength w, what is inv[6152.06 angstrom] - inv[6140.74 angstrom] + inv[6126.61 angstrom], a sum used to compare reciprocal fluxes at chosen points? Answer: 0.171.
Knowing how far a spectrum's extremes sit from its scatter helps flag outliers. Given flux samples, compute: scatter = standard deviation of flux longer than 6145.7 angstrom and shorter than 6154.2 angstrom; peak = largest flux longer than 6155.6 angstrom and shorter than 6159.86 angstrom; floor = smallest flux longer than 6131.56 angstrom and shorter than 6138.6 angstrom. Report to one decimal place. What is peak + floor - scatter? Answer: 12.0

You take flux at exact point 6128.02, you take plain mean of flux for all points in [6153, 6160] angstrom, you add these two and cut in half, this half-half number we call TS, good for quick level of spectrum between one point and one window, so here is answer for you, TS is 6.1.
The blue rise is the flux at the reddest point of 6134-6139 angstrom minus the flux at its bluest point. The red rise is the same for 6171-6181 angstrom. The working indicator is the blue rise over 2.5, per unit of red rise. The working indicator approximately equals -2.1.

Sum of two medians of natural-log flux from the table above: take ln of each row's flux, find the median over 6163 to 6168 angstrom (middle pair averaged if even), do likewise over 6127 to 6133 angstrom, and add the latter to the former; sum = 3.598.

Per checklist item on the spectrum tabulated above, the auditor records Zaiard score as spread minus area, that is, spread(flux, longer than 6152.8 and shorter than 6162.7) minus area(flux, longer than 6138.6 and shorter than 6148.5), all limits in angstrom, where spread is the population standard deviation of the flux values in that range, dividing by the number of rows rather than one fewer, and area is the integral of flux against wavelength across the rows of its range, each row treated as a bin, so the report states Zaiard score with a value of -61.8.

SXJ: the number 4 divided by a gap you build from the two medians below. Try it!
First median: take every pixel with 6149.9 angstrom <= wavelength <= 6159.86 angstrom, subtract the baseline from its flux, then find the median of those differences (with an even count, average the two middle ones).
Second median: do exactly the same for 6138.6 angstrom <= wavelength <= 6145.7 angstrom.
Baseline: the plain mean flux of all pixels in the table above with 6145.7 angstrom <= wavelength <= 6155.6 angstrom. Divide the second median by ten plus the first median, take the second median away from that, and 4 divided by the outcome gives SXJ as -32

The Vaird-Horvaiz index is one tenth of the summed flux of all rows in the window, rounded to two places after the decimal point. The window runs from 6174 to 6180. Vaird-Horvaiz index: 2.47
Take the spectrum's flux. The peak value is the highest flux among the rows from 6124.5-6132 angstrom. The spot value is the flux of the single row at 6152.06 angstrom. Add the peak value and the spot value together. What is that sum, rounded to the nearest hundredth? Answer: 12.47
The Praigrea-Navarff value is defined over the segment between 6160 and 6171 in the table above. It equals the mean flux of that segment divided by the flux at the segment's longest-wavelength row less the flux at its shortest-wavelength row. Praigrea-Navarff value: 13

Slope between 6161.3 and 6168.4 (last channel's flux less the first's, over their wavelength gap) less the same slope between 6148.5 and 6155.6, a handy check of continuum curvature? 0.26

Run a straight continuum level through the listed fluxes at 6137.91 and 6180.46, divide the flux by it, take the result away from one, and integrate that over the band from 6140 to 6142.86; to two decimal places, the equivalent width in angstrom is -0.14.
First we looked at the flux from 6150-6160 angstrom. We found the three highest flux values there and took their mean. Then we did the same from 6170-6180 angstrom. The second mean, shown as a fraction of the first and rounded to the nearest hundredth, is 0.94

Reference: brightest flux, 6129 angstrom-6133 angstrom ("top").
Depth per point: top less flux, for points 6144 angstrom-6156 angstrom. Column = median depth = 0.29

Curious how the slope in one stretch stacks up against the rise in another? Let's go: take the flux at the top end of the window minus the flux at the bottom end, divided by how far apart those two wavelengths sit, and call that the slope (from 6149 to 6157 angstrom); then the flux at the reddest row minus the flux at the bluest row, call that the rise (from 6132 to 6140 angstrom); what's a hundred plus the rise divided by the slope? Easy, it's 99.4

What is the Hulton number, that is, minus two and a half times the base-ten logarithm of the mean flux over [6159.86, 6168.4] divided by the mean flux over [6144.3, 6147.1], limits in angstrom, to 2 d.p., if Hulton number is 0.11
